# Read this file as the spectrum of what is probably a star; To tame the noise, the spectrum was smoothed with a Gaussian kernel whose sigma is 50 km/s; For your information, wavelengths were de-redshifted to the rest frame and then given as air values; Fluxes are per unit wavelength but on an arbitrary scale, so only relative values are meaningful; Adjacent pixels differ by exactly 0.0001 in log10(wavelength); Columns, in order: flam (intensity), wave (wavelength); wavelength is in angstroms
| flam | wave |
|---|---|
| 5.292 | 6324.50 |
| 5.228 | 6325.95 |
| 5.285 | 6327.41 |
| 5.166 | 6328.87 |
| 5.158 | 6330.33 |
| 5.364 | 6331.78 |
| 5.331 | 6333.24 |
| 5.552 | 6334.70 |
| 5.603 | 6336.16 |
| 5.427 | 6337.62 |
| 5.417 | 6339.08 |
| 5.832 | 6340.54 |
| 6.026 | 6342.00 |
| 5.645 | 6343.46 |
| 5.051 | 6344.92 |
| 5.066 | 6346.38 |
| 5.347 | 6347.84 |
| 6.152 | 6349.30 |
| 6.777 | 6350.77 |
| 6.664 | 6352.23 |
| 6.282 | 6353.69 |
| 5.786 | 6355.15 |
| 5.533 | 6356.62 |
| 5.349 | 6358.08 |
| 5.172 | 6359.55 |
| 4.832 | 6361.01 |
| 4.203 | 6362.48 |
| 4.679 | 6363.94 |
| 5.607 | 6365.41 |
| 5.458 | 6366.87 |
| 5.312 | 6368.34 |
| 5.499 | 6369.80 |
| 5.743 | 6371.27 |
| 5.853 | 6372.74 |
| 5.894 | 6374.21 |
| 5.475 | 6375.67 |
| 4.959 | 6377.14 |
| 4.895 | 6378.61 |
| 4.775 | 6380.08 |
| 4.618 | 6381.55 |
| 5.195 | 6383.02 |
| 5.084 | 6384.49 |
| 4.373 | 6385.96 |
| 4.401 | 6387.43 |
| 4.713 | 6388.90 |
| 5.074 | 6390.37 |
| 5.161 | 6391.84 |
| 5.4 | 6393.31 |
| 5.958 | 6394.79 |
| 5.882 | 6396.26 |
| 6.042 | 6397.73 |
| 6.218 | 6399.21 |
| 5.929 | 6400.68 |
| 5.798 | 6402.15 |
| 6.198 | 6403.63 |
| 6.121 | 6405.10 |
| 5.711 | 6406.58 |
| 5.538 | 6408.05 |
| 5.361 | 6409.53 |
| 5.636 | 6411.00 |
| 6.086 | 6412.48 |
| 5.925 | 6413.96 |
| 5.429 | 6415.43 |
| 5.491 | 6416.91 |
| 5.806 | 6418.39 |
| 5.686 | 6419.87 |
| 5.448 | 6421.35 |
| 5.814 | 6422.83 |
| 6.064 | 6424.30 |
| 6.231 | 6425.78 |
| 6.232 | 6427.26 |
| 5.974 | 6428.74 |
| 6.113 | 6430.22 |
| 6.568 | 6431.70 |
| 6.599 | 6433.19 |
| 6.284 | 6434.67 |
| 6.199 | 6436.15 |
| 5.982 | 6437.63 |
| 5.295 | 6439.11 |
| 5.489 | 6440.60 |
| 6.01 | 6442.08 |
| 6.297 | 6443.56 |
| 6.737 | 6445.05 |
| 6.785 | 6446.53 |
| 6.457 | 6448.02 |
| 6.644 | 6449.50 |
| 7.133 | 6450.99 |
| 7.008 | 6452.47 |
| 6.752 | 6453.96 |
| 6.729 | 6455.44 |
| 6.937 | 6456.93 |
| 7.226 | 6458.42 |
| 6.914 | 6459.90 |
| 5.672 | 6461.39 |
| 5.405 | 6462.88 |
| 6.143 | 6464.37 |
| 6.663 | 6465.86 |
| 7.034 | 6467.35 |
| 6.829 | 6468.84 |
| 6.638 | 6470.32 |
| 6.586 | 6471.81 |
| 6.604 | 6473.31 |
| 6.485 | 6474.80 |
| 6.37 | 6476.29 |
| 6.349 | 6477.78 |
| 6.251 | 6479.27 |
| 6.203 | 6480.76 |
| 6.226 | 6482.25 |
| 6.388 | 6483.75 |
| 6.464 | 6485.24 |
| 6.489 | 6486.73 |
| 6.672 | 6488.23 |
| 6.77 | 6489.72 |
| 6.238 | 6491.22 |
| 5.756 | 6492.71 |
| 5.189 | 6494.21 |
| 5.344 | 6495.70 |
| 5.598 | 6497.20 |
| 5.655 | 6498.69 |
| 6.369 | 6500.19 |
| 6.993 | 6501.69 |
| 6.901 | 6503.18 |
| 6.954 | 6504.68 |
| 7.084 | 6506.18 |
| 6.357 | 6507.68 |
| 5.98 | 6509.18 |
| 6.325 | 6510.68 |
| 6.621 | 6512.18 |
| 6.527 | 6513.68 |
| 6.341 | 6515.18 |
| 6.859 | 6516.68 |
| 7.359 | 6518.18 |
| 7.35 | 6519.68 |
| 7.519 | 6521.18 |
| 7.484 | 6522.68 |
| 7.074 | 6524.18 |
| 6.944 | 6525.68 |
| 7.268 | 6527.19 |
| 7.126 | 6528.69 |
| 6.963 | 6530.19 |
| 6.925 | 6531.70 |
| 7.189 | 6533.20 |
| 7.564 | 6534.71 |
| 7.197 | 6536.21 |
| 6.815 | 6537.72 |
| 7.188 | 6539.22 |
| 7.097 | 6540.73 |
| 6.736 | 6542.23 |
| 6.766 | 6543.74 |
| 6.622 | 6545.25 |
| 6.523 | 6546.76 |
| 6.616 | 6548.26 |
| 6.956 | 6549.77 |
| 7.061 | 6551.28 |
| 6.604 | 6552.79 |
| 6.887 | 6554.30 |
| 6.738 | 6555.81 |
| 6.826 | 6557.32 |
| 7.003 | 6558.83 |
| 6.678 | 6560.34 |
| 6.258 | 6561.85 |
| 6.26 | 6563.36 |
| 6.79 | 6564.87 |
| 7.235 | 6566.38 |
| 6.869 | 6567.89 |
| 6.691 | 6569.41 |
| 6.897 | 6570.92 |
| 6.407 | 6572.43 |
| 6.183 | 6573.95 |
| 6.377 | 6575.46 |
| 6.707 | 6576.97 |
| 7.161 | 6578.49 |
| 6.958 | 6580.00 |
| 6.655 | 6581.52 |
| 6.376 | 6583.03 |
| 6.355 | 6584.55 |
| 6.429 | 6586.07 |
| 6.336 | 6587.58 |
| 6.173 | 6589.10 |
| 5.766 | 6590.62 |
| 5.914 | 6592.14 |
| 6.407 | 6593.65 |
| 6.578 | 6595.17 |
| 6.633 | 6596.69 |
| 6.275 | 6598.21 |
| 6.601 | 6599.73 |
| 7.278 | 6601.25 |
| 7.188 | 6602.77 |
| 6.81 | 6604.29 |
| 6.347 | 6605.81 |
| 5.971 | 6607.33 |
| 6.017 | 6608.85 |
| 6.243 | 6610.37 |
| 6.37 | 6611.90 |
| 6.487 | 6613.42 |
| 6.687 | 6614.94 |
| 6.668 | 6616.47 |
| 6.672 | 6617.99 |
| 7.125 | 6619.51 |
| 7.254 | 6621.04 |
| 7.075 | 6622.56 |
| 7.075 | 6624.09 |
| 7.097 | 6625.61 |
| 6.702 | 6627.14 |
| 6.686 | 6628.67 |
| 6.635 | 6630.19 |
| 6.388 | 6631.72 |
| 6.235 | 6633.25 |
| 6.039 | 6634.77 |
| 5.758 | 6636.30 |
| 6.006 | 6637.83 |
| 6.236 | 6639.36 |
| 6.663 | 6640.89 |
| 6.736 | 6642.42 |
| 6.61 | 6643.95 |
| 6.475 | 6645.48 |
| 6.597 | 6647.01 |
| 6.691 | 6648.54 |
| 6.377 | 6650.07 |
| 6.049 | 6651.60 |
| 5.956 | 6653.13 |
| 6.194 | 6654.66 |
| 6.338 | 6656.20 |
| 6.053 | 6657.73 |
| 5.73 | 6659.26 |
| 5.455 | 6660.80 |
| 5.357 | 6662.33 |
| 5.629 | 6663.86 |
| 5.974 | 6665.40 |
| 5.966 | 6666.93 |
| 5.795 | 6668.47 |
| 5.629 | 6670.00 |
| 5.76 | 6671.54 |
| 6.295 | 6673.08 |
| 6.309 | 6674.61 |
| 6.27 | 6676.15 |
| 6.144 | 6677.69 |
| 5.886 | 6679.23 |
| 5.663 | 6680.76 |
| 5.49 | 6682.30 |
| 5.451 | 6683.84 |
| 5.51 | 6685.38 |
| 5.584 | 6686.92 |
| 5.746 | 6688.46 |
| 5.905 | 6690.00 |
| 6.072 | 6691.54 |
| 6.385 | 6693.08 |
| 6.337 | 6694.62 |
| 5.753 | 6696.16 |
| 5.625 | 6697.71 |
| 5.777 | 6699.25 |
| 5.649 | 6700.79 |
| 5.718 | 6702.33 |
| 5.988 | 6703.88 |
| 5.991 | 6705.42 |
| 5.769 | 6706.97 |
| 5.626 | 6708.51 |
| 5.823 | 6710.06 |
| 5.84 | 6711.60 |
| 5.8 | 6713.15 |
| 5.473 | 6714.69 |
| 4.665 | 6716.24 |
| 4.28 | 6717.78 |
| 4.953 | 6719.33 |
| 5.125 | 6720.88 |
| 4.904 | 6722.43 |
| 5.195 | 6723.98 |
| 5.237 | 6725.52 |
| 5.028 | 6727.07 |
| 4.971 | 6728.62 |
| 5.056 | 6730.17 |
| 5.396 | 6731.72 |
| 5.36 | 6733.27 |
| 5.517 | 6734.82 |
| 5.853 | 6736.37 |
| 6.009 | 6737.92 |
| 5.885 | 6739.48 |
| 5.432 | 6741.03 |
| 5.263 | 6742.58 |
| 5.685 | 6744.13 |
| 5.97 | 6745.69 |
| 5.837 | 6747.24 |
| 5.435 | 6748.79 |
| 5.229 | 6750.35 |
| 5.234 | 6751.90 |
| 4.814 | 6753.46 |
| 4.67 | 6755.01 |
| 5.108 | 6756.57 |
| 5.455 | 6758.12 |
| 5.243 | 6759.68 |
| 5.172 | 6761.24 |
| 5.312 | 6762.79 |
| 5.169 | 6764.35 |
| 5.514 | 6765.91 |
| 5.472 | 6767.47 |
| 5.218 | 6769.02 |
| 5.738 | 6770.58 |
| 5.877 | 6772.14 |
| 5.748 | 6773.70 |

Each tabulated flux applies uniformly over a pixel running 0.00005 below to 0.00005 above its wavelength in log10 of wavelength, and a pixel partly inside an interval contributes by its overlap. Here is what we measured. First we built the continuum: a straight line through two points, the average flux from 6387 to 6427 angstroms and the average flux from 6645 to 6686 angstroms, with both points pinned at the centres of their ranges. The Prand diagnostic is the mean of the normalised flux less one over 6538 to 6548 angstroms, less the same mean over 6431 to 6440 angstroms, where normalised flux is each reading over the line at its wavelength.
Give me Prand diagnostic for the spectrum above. 0.09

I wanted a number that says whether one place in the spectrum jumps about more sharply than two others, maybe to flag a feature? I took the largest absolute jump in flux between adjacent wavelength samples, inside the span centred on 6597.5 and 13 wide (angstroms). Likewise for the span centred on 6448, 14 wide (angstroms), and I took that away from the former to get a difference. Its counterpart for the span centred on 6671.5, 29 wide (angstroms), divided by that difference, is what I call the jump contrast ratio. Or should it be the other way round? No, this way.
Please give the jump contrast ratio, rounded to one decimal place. 2.8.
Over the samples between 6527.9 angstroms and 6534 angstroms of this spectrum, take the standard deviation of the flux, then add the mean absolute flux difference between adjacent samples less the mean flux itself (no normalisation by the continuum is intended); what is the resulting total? -6.8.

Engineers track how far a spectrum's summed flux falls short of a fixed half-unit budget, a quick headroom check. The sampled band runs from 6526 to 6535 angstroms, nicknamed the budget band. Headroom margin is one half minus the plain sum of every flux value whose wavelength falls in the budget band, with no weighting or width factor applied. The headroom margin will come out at -43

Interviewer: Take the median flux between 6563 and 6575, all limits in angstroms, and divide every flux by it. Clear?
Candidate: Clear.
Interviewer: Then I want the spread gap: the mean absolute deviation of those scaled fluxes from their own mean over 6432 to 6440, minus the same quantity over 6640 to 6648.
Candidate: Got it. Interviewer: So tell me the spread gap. 0.04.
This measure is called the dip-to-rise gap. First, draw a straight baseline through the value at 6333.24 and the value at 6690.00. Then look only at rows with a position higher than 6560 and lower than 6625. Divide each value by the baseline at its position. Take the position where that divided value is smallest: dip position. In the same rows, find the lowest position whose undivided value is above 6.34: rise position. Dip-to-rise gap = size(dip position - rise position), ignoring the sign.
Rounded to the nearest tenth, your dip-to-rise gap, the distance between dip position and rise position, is 30.3 angstroms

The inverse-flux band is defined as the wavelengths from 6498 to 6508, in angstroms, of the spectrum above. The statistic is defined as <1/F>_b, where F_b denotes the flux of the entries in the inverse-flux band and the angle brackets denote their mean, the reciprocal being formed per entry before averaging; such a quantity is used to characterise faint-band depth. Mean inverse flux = 0.152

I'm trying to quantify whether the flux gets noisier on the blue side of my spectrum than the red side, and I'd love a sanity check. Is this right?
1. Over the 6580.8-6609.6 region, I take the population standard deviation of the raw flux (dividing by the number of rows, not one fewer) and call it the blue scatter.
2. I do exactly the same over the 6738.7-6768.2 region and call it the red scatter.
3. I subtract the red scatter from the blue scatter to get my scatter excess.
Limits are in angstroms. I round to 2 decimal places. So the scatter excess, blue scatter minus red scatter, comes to 0.06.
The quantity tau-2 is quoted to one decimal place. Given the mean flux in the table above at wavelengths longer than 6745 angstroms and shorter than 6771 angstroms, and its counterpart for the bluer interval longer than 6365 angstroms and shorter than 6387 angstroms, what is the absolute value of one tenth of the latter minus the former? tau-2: 4.8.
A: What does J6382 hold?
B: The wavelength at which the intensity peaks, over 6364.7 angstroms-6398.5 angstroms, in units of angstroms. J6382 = 6397.73 angstroms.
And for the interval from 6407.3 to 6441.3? 6433.19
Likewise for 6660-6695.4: 6693.08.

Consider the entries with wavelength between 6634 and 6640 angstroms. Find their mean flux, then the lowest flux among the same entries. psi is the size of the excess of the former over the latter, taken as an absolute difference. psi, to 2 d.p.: 0.25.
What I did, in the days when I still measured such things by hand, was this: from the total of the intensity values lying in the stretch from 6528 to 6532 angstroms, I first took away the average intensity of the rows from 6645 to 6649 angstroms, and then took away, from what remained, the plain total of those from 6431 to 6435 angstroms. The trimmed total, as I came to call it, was -5.0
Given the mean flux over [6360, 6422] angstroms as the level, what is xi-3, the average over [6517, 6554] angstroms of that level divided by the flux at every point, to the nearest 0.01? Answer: 0.77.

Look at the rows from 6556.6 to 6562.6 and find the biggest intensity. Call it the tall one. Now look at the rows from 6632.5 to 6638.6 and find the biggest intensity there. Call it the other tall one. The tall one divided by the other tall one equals 1.12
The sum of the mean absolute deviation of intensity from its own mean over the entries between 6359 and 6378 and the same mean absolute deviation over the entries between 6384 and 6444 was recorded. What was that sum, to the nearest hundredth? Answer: 0.81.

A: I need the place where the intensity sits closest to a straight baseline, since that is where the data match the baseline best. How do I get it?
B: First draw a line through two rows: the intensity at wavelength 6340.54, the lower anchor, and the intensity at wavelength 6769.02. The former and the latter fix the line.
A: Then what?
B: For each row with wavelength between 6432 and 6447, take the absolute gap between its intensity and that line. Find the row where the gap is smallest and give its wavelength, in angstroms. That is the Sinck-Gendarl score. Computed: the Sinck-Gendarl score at 6440.60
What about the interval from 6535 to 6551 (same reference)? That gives 6546.76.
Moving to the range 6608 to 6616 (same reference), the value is 6608.85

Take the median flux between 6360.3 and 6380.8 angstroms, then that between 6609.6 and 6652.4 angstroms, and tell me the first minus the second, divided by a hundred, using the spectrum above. -0.012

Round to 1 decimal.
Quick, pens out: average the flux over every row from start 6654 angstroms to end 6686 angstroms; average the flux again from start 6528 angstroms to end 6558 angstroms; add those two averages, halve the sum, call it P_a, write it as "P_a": 6.4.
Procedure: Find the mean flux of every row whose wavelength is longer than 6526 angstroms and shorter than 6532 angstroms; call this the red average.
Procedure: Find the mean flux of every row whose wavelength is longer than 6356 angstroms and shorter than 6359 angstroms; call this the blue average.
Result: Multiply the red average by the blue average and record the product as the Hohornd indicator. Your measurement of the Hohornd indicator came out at 38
